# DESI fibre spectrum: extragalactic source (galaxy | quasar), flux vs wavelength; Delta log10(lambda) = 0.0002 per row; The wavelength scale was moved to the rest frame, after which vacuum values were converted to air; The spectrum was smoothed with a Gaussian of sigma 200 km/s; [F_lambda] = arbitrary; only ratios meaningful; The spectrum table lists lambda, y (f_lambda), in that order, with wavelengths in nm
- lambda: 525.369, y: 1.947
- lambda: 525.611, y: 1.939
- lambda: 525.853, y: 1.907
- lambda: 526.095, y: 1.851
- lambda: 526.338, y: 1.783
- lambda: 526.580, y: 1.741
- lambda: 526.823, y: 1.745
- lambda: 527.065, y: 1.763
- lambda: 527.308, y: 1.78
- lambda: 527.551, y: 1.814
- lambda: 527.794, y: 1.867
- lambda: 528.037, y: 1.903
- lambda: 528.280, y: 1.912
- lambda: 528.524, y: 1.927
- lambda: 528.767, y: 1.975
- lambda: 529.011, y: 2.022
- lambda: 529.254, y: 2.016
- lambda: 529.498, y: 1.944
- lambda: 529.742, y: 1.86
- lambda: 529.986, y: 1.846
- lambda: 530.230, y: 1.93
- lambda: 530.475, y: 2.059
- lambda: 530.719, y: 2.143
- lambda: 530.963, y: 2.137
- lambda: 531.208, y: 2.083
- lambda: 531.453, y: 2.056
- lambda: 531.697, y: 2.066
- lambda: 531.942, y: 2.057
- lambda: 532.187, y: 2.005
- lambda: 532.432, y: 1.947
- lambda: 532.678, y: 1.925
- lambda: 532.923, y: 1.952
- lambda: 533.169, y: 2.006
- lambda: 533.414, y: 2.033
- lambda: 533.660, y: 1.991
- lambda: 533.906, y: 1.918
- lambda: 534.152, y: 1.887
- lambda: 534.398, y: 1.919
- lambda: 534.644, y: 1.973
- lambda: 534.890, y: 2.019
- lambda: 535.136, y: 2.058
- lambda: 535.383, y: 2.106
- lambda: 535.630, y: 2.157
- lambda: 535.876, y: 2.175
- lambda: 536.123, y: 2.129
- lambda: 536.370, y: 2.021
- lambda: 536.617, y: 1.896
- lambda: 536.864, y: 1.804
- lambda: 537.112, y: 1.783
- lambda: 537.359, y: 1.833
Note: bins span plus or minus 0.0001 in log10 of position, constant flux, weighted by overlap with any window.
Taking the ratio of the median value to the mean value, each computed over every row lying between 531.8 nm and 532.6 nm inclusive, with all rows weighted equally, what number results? 1.00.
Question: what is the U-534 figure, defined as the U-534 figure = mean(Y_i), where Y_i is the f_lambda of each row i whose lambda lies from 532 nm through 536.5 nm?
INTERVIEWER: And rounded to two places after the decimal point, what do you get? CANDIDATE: 2.01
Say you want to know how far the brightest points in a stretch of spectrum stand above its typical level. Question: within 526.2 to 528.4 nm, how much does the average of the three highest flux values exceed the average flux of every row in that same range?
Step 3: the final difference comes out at 0.08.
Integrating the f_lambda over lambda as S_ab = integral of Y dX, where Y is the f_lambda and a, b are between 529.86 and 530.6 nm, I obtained 1.4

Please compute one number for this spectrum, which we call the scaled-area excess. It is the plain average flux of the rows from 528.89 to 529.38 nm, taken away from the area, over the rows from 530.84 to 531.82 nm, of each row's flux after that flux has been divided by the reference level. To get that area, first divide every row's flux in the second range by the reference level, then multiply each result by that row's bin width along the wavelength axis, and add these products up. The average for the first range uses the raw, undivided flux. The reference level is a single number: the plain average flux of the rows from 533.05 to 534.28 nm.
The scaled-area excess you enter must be -1.0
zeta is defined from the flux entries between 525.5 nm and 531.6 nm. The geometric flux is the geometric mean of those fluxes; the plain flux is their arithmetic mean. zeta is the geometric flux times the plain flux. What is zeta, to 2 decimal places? 3.68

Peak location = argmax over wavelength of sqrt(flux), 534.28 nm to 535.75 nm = 535.630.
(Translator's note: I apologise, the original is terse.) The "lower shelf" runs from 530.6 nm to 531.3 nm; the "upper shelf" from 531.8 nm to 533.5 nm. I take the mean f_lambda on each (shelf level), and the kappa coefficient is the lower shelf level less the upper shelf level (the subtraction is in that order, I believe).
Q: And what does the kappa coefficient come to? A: 0.13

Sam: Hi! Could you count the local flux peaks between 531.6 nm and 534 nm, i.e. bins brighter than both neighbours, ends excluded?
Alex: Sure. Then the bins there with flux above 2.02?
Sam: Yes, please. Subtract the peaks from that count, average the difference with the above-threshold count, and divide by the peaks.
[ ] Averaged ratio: 2.5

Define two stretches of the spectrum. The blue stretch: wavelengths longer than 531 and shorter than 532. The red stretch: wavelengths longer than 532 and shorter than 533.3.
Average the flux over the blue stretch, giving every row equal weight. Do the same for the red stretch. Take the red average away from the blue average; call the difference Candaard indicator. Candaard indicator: 0.10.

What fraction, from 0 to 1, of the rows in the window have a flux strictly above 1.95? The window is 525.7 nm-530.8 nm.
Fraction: 0.2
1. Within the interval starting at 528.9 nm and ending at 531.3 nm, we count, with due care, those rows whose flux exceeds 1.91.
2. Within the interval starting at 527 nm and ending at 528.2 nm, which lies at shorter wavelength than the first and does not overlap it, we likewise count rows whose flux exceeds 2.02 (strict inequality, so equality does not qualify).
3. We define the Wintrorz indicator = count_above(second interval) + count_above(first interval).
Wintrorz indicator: 8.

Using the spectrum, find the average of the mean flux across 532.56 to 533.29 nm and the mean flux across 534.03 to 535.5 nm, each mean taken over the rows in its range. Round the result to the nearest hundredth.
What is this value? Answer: 1.98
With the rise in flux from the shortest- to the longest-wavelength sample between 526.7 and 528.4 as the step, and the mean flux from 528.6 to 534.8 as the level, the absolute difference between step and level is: 1.823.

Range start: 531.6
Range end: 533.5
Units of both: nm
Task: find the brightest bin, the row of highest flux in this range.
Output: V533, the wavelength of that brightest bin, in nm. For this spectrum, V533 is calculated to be 531.697 nm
